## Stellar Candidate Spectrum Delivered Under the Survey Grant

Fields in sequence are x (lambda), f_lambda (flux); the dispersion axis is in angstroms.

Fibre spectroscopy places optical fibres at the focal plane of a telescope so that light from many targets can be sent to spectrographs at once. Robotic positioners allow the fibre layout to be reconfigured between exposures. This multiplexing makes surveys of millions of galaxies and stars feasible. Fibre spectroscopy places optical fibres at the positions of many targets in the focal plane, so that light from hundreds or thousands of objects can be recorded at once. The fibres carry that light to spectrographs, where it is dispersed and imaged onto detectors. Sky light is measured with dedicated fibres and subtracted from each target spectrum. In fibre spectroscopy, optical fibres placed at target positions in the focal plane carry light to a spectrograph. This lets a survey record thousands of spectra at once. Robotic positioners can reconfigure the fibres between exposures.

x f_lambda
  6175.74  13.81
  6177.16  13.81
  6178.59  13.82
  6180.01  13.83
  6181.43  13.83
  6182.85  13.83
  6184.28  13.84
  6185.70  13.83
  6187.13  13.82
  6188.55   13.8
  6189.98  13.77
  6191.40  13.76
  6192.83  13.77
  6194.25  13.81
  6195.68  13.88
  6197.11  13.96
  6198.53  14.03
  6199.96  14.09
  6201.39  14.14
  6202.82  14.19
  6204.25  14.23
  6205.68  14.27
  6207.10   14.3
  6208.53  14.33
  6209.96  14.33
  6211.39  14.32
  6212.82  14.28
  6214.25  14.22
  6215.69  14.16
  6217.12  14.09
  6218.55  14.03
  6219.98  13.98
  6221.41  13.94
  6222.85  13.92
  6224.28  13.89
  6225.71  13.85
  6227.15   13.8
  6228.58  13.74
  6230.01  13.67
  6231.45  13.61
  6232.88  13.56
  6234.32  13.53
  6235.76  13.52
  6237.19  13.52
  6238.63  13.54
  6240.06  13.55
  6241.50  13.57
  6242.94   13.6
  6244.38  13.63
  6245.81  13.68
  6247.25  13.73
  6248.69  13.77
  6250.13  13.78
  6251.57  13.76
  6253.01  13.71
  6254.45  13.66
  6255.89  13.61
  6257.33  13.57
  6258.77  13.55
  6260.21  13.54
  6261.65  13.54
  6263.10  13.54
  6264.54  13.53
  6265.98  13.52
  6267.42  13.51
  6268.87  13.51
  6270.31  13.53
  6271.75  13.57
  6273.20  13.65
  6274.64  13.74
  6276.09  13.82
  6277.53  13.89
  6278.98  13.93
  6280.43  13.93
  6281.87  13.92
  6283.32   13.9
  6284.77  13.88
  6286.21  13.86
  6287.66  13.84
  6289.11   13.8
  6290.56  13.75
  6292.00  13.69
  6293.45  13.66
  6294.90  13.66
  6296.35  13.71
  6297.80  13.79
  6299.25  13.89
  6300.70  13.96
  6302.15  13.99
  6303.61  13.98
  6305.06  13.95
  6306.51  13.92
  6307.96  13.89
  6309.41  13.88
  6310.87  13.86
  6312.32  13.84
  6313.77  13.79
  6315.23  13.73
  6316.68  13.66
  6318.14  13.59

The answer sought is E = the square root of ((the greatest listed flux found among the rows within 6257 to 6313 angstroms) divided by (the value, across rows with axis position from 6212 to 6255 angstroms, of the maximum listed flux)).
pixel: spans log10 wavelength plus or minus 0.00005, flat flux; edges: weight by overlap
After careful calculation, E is 0.990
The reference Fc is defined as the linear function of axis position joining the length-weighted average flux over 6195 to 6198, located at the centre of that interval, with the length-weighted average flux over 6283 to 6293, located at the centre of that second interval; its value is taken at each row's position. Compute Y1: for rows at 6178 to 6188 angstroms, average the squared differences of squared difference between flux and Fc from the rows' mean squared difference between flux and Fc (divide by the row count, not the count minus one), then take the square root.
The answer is 0.002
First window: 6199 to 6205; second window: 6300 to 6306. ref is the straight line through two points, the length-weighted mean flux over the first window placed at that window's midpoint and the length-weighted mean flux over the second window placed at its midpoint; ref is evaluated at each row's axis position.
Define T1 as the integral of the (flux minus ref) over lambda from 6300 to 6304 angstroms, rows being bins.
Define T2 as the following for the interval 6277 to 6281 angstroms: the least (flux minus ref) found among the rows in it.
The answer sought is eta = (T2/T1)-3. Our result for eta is -4.74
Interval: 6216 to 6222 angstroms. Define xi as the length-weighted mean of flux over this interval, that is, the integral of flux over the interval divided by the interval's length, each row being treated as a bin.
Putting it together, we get 14.0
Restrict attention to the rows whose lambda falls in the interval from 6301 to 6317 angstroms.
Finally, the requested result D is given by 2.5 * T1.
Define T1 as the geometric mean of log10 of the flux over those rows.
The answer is 2.85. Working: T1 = 1.14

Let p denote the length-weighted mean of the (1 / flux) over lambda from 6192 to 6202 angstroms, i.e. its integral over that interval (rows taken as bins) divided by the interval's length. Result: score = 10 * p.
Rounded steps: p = 0.0717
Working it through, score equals 0.717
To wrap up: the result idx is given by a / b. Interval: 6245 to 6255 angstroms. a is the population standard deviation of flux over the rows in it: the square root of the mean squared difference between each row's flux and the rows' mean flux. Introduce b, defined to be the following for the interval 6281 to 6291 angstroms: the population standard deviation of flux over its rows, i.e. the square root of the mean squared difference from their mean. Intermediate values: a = 0.043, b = 0.055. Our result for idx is 0.8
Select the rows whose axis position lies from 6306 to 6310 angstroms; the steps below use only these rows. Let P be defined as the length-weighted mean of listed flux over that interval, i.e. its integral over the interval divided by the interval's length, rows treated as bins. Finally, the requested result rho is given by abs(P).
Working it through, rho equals 13.9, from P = 13.91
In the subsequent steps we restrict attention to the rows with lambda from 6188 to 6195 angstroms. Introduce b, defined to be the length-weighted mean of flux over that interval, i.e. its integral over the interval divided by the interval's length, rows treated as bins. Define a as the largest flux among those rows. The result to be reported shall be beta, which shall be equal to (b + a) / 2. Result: 13.8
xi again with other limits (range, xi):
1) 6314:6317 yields 13.7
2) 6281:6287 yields 13.9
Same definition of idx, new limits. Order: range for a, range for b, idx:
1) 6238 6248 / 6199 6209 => 0.8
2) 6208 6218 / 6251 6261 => 1.1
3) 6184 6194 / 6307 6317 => 0.4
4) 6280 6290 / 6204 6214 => 1.3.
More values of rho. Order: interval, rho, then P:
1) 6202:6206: 14.2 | 14.21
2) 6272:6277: 13.7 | 13.72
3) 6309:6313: 13.8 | 13.85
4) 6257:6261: 13.6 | 13.56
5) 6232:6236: 13.5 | 13.53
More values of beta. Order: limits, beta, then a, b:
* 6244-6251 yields 13.8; 13.78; 13.7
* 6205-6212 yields 14.3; 14.33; 14.3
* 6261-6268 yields 13.5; 13.54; 13.5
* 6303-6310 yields 14.0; 13.98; 13.9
